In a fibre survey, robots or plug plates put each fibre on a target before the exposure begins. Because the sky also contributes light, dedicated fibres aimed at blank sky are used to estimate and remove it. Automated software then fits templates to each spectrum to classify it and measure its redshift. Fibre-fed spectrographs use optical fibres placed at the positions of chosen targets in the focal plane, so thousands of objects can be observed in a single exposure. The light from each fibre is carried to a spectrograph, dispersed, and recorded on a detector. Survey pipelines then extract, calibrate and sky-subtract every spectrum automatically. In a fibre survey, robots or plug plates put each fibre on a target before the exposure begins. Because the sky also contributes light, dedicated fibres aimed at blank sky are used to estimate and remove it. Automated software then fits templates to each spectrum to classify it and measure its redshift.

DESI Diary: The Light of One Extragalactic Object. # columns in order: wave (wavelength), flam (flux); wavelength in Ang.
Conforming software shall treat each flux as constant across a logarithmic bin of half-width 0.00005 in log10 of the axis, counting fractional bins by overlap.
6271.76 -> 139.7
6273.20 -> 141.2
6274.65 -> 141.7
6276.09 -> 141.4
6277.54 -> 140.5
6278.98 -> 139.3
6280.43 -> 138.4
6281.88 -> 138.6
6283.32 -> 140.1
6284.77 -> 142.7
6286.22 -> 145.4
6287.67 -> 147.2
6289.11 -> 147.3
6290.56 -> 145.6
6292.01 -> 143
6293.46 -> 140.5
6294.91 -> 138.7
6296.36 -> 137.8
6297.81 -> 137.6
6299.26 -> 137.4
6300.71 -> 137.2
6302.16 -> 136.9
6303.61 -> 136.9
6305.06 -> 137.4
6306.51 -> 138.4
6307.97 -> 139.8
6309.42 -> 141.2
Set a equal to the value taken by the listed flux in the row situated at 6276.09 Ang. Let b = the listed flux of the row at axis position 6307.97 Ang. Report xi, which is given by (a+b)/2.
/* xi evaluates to 141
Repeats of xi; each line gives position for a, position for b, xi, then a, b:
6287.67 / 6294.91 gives 143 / 147.2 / 138.7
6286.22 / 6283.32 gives 143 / 145.4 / 140.1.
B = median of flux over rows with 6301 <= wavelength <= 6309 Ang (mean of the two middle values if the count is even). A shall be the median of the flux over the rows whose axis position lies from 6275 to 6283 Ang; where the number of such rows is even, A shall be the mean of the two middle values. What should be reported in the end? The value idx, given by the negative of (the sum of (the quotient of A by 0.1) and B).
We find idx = -1530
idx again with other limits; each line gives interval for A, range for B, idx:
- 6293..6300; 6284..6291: -1524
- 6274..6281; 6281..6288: -1548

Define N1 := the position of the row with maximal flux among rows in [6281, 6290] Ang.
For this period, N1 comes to 6289.11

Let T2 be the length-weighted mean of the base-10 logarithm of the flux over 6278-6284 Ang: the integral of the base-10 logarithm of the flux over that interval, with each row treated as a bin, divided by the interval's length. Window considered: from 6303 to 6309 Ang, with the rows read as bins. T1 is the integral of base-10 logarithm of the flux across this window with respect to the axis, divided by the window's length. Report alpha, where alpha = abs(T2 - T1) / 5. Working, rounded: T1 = 2.140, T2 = 2.15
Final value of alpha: 0.0010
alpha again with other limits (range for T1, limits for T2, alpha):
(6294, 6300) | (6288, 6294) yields 0.0043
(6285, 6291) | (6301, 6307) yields 0.0050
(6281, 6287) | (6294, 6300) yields 0.0019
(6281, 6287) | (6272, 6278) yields 0.0000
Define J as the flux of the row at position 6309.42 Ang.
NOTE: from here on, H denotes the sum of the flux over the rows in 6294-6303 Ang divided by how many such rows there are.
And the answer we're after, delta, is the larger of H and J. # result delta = 141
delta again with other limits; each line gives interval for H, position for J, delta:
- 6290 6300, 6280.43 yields 140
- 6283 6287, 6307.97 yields 143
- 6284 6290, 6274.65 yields 146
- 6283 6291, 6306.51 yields 145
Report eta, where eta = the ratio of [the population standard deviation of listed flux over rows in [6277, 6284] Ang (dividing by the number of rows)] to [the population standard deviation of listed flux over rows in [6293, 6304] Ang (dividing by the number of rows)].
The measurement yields 0.7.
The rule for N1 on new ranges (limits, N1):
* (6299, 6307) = 6306.51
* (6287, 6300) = 6289.11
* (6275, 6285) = 6284.77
